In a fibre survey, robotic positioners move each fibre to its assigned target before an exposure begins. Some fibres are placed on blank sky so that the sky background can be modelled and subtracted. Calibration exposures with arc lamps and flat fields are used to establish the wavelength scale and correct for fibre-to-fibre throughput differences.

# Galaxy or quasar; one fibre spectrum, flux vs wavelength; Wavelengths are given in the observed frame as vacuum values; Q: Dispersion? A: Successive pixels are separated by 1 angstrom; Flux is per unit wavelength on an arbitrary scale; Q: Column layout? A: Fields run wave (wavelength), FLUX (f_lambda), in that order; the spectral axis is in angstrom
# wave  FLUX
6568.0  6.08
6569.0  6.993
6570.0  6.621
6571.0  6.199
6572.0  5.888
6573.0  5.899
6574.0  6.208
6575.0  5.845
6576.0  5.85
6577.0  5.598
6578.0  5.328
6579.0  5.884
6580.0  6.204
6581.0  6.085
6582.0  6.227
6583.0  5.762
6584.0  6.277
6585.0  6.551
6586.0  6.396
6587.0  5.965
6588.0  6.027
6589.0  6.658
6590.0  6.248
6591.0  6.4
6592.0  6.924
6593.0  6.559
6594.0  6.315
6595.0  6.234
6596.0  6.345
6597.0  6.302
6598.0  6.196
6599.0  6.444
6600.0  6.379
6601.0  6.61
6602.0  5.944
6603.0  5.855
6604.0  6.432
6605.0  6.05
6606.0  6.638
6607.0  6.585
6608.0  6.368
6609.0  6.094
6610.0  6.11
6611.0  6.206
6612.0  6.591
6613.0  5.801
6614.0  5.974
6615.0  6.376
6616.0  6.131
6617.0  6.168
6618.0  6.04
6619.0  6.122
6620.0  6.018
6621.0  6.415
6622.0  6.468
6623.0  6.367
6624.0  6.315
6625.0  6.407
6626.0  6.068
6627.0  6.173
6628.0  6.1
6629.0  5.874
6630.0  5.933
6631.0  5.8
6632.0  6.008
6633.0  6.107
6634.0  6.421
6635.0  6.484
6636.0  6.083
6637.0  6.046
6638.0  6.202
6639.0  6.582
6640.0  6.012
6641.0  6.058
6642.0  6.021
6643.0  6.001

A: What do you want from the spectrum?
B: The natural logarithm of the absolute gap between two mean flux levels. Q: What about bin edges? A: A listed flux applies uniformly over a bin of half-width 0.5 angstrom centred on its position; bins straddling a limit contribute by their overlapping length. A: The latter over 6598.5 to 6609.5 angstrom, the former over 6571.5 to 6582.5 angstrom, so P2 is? -0.92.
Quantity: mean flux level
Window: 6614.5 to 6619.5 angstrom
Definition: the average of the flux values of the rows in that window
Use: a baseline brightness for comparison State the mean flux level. 6.2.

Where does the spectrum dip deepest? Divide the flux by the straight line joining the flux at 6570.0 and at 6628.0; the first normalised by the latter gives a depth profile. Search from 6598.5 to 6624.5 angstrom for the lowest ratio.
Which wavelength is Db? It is 6603.0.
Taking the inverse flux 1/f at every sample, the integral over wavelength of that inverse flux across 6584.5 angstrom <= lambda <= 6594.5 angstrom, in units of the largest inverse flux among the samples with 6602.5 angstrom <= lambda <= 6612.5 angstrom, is 9.2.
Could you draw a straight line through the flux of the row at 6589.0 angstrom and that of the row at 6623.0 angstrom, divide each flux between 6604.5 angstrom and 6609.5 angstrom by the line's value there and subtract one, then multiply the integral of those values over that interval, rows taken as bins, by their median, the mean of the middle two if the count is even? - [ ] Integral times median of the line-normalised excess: 0.0024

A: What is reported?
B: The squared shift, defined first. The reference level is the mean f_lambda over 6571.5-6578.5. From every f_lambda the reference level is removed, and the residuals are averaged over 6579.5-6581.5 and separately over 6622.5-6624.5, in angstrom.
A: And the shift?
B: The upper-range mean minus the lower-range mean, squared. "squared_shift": 0.039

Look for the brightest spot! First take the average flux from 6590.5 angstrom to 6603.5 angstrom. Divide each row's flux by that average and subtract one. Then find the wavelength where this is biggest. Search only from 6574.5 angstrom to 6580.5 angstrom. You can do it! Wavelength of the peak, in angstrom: 6580.0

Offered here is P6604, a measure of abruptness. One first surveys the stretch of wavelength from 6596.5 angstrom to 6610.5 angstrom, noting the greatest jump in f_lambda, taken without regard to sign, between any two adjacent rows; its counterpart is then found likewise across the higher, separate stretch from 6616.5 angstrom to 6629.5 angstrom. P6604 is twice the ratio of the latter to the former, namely 1.19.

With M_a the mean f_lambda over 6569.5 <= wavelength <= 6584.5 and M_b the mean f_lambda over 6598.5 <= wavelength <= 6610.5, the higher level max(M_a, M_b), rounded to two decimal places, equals 6.29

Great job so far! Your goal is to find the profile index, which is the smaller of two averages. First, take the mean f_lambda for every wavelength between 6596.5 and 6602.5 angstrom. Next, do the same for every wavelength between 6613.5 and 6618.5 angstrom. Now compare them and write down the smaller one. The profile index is 6.14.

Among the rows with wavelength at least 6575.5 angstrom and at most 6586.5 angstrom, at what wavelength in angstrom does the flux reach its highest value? 6585.0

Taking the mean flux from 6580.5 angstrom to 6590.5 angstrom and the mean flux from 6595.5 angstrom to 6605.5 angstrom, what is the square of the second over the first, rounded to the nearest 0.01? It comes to 1.01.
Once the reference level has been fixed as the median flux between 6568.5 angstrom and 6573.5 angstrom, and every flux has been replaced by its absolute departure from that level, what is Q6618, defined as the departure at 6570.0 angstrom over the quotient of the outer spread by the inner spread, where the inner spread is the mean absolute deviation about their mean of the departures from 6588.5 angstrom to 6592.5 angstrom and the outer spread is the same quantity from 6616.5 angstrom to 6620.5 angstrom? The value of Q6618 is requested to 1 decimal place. 1.7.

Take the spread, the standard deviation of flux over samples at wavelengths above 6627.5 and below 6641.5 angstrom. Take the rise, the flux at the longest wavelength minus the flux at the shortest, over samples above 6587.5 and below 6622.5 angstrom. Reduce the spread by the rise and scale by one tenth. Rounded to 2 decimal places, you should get -0.02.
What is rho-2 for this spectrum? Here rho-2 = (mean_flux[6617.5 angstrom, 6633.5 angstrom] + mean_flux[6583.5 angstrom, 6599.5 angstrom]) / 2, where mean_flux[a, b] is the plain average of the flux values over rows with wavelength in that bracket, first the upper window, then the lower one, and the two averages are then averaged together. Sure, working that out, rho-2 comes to 6.25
